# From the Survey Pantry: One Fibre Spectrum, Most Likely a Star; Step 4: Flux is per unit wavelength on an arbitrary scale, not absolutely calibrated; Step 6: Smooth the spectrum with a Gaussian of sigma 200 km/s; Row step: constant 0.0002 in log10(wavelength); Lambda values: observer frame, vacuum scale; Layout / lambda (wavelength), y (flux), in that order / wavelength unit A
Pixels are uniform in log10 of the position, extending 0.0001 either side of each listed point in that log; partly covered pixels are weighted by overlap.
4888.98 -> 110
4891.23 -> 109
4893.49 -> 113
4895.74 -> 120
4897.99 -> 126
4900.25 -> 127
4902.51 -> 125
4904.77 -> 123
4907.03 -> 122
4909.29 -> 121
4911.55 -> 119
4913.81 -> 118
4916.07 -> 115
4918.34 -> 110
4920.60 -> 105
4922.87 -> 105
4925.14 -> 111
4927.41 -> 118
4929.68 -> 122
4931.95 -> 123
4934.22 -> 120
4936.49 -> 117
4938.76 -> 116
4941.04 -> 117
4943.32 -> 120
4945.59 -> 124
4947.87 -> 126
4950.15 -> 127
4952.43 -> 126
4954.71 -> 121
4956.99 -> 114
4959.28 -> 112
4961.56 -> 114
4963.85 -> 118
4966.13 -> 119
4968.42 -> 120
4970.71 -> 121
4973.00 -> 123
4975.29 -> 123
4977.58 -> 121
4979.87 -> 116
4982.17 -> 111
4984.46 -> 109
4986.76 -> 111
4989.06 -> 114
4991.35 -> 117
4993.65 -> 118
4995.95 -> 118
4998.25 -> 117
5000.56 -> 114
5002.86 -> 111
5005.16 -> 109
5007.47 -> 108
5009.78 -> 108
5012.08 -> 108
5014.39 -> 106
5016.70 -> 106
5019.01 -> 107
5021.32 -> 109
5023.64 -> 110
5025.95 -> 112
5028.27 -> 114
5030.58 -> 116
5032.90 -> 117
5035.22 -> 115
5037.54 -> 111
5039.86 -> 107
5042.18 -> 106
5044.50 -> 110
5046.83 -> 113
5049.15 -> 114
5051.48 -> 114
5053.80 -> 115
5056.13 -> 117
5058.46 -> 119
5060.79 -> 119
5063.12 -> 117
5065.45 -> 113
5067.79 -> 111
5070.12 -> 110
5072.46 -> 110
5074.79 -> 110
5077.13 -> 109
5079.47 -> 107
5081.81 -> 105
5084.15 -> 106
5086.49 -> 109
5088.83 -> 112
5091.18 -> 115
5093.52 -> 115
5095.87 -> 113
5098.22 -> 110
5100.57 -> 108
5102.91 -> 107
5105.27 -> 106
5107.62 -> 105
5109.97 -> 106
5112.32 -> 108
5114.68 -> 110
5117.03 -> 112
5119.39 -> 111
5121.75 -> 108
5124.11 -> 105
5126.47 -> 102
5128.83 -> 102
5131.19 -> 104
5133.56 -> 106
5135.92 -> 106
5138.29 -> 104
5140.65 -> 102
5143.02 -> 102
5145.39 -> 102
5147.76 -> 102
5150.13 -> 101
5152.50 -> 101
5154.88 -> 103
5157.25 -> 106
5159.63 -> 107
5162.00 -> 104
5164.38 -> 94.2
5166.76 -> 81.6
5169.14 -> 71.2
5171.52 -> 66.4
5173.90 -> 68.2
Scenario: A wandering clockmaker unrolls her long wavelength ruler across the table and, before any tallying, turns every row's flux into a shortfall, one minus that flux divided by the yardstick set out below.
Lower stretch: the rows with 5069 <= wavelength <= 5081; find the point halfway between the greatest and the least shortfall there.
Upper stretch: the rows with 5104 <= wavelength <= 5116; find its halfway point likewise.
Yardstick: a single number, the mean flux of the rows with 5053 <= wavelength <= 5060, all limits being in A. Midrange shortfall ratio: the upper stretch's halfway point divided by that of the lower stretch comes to 1.12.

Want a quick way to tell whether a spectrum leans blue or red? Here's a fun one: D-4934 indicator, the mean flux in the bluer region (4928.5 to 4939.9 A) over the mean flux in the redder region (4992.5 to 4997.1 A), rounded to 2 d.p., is 1.01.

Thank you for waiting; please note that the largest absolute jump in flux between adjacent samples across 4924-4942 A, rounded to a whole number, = 7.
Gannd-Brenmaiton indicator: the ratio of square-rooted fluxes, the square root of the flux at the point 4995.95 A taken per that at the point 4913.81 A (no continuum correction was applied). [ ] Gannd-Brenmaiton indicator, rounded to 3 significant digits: 1.00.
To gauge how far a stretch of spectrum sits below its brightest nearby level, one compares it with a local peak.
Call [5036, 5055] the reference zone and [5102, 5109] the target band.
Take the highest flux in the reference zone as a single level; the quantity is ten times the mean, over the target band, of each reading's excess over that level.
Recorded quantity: -90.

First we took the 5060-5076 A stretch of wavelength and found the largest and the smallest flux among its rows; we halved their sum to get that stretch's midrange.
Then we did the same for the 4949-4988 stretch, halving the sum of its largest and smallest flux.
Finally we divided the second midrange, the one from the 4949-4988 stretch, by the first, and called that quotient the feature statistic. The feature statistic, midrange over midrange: 1.03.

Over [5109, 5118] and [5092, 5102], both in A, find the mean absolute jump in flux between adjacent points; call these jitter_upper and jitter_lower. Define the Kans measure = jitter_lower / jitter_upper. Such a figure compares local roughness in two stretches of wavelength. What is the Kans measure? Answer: 1.2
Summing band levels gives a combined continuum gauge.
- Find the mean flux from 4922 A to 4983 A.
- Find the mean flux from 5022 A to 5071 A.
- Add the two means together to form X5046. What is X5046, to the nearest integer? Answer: 232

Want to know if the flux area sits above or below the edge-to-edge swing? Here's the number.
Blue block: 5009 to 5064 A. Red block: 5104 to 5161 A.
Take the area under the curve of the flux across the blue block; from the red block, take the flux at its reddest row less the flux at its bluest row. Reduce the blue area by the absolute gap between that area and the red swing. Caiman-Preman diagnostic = 1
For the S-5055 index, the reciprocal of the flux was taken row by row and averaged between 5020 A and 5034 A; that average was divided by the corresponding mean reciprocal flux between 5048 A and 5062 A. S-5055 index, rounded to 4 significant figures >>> 1.030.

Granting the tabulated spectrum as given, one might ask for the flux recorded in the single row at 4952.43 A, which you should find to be 126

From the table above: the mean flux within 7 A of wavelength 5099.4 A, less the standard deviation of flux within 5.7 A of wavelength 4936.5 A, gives 107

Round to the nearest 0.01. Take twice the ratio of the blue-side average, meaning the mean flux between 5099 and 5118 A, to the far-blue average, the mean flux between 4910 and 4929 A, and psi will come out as 1.91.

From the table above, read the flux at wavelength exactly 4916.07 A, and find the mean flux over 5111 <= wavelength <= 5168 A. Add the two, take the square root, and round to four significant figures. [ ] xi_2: 14.78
